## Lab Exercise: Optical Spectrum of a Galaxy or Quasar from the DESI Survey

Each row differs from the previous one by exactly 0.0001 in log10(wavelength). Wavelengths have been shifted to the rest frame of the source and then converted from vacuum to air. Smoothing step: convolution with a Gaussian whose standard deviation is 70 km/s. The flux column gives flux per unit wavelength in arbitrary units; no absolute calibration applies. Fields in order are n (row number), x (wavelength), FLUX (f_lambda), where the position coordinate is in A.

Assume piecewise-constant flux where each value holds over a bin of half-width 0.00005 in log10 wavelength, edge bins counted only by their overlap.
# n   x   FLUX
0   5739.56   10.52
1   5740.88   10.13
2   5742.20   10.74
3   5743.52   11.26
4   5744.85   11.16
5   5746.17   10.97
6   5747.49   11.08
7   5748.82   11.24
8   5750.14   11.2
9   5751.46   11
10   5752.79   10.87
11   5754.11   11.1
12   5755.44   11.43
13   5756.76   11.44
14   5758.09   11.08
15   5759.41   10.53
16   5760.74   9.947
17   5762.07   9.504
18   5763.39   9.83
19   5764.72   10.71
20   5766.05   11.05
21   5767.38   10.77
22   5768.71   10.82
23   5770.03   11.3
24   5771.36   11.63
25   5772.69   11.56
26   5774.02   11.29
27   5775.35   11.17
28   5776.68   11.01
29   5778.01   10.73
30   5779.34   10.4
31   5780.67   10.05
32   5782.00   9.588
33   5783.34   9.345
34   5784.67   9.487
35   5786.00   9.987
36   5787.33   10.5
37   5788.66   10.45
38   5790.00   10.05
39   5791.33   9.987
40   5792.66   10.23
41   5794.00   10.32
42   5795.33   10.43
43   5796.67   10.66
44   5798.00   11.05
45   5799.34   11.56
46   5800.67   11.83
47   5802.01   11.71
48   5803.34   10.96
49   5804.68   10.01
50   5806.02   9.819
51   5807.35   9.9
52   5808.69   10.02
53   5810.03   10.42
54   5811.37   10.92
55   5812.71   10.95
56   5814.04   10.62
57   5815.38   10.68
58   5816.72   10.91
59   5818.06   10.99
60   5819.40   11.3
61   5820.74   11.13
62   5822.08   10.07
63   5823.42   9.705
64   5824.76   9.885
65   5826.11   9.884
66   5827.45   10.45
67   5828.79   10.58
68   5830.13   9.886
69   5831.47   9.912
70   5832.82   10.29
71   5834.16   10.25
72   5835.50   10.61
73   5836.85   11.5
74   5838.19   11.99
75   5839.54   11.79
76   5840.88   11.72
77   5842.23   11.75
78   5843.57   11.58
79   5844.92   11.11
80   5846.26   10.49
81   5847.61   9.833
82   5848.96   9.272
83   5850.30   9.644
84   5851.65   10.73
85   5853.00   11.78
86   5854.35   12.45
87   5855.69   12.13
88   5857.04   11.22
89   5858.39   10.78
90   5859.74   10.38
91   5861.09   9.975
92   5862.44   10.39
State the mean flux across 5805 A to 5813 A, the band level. 10.3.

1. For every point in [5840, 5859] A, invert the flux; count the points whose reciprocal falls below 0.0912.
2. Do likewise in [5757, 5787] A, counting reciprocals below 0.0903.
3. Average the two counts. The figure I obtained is 7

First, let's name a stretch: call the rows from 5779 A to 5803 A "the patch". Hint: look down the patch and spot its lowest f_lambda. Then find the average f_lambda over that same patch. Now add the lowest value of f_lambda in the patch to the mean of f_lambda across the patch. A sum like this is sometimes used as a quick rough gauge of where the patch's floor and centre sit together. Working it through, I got 19.8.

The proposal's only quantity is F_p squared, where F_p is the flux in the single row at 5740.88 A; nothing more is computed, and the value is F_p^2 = 103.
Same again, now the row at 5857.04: 126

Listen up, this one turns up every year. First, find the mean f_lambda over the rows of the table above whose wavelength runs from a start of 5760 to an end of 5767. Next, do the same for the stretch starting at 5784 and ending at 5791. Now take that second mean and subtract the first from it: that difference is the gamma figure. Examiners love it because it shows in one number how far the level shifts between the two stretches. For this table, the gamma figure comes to -0.1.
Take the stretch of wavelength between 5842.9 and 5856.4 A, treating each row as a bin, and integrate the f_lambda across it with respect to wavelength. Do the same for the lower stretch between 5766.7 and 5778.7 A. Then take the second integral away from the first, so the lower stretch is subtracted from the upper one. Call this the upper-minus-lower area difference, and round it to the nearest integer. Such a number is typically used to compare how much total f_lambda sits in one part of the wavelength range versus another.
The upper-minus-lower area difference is 14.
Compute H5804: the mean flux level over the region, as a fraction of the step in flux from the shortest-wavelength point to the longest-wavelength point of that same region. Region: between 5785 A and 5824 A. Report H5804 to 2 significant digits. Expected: -38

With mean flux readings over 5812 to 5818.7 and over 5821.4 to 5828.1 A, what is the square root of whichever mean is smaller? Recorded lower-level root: 3.16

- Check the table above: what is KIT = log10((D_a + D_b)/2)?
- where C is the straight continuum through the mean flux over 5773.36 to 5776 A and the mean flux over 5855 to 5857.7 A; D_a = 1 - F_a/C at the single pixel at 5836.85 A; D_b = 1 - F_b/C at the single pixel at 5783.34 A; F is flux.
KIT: -1.05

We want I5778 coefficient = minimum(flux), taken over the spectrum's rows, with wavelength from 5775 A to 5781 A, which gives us 10.05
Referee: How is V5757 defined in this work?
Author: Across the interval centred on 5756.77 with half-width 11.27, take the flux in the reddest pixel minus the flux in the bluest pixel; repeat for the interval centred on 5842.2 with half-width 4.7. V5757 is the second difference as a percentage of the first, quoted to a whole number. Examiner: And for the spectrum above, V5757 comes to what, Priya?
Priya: 750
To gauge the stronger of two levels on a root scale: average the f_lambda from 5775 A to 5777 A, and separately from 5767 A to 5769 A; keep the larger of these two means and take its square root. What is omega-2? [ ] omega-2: 3.33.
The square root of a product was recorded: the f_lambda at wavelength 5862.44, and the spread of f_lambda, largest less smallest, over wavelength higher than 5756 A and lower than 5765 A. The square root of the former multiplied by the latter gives 4.5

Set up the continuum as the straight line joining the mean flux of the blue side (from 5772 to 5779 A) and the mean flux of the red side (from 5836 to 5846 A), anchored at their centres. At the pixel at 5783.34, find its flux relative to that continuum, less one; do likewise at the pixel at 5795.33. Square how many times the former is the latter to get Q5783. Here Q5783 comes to 5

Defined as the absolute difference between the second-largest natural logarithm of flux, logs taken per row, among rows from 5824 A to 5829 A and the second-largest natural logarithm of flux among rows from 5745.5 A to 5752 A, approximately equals 0.069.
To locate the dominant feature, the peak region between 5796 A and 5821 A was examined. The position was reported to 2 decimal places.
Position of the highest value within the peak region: 5800.67 A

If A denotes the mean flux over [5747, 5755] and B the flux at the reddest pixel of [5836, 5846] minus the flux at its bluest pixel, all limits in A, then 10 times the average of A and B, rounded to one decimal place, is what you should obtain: 53.5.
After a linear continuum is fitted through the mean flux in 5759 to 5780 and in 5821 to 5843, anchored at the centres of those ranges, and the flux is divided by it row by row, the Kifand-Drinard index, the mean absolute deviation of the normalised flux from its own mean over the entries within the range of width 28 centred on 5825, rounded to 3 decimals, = 0.045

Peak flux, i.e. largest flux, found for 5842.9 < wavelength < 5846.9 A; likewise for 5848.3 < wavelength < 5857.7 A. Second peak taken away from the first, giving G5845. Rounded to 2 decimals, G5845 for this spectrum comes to -0.87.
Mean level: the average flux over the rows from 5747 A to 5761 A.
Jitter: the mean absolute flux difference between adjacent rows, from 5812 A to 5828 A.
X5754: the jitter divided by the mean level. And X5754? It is 0.028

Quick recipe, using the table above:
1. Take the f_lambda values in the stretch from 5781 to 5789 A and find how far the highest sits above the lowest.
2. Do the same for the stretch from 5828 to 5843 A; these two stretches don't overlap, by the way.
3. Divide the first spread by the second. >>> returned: 0.55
